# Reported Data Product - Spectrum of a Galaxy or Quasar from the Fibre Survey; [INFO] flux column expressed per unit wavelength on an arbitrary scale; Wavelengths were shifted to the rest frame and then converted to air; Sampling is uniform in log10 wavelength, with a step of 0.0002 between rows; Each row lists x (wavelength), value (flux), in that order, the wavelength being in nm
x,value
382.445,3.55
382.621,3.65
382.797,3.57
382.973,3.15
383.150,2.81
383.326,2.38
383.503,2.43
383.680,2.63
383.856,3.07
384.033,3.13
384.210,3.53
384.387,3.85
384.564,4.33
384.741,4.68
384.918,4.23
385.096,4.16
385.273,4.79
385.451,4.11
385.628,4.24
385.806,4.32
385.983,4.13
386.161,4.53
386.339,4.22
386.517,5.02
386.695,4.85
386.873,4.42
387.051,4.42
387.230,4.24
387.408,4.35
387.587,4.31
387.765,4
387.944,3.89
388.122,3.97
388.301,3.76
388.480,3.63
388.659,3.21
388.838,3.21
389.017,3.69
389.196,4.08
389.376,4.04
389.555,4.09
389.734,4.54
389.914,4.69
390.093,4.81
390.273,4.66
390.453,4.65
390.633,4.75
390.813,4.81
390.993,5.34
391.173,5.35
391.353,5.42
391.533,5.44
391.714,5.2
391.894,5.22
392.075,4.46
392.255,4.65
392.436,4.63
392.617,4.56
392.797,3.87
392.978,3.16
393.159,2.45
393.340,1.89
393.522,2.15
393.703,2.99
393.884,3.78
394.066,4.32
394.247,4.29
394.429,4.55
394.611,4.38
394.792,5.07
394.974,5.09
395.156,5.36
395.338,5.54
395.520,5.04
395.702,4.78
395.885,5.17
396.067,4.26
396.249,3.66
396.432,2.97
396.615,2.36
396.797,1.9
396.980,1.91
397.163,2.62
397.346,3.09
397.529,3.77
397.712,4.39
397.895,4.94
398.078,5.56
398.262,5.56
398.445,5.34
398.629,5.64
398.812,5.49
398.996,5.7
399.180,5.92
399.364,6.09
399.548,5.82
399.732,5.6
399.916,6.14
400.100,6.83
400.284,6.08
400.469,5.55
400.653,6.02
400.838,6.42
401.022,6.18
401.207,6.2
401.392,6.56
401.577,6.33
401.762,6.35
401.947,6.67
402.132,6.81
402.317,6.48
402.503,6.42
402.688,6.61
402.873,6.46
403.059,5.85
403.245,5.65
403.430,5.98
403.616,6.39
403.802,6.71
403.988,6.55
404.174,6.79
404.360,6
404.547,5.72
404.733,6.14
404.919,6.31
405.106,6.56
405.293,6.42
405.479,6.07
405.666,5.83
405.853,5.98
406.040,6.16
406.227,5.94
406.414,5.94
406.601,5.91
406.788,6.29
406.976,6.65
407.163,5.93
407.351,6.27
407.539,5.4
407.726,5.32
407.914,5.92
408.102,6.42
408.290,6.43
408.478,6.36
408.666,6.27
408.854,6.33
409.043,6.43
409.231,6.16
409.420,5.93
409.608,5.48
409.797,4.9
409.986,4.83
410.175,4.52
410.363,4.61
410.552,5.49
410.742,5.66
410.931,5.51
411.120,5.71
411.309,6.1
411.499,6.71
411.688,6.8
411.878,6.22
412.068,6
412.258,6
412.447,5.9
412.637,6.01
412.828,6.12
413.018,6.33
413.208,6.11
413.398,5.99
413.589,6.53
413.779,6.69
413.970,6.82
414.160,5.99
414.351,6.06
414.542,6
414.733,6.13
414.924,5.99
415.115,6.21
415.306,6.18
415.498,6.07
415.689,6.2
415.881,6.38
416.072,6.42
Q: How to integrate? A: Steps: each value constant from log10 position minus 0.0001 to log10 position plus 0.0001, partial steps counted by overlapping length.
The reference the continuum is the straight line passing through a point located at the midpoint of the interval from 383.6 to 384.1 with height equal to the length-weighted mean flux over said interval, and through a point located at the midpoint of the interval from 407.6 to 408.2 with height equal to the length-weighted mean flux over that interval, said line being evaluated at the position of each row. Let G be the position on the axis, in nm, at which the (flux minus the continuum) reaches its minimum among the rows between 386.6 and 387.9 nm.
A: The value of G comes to 387.765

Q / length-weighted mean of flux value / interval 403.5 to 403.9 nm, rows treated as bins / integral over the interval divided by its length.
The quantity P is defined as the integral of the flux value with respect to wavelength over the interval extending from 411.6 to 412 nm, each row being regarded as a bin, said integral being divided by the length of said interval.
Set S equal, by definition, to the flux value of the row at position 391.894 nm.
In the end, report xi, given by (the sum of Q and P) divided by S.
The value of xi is 2.5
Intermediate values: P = 6.5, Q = 6.5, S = 5.22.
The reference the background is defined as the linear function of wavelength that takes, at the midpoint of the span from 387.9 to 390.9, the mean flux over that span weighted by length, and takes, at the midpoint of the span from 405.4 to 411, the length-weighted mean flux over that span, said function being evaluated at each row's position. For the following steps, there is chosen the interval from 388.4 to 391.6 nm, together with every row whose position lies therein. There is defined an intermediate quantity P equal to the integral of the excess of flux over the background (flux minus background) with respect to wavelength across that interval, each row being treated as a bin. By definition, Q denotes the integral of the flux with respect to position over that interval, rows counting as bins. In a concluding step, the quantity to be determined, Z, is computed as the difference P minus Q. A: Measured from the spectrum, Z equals -13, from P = 0.8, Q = 14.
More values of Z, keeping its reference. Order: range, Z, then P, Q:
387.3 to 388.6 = -5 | -0.1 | 5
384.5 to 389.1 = -18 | 1.2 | 19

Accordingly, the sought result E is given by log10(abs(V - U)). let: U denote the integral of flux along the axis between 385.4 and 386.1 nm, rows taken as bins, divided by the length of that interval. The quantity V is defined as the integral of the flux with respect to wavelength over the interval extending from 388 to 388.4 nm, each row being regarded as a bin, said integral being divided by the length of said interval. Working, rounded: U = 4.2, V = 3.9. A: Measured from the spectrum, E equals -0.4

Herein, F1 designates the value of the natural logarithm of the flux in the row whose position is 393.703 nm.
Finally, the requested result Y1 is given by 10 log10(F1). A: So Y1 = 0.4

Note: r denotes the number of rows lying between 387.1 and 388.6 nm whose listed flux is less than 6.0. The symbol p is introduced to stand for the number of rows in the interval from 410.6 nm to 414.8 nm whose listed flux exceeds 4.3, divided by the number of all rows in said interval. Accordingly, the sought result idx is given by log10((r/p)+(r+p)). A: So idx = 1.2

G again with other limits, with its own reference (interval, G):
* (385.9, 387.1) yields 385.983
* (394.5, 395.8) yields 394.611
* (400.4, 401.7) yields 400.469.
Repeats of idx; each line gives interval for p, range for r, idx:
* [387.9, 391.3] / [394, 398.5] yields 1.9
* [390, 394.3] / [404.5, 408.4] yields 1.4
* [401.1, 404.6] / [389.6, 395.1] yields 1.8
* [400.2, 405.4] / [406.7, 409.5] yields 1.0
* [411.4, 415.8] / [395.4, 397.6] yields 1.4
